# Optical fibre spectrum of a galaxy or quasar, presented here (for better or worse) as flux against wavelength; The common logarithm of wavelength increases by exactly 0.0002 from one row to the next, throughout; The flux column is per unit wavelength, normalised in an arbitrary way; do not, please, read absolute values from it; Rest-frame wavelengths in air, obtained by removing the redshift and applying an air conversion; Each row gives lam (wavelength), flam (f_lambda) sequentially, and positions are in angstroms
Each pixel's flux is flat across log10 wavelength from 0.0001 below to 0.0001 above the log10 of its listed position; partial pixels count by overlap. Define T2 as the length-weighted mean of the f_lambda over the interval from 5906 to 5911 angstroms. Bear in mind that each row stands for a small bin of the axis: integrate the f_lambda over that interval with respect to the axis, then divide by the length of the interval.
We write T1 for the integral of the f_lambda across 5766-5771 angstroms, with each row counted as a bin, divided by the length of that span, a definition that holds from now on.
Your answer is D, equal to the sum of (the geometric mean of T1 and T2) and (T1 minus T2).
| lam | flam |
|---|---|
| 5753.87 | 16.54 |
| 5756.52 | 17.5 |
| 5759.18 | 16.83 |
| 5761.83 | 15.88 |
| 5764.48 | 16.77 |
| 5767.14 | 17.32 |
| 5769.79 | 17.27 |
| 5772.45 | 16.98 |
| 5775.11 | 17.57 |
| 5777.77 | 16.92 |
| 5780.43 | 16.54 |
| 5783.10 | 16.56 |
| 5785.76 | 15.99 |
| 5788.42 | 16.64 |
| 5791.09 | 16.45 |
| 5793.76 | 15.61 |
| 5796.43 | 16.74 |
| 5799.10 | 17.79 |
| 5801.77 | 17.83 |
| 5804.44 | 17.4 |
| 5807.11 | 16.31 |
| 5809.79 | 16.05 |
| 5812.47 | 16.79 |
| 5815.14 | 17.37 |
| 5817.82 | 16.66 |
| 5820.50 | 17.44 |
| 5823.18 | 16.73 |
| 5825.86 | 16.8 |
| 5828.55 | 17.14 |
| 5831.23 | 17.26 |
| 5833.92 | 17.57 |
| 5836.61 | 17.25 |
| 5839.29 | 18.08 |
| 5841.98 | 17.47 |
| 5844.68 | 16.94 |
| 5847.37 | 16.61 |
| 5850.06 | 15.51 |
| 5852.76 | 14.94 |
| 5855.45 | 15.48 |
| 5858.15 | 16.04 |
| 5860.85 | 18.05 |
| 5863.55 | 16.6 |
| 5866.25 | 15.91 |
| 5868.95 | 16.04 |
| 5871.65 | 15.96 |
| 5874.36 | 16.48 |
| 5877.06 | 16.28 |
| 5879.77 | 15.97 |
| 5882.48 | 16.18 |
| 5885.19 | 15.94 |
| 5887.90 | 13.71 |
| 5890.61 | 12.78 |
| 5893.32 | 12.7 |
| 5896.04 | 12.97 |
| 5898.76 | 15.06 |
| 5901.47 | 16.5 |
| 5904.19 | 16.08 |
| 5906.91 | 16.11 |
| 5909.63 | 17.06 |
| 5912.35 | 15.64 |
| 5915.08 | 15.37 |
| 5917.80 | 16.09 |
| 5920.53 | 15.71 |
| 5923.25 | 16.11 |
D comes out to 17.7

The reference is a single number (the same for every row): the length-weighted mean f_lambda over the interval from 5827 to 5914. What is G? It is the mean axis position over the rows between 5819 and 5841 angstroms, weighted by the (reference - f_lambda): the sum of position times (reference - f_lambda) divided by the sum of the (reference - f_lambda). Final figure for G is 5831.1 angstroms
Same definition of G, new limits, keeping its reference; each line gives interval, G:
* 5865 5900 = 5893.6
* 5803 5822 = 5813.4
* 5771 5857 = 5810.9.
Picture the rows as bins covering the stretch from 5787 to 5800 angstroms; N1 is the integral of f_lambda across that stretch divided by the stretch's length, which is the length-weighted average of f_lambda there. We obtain 16.6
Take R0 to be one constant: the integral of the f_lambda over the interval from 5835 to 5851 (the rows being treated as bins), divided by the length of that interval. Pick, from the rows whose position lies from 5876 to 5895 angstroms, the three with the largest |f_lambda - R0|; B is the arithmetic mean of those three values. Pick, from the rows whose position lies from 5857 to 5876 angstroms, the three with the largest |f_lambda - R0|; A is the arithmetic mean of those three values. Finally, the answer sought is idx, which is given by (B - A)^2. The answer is 8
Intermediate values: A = 1.07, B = 4.0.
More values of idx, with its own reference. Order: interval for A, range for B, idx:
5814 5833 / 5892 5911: 9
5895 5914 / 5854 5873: 2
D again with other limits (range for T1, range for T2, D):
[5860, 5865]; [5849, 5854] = 18.2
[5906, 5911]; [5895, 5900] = 17.9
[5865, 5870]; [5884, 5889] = 16.5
